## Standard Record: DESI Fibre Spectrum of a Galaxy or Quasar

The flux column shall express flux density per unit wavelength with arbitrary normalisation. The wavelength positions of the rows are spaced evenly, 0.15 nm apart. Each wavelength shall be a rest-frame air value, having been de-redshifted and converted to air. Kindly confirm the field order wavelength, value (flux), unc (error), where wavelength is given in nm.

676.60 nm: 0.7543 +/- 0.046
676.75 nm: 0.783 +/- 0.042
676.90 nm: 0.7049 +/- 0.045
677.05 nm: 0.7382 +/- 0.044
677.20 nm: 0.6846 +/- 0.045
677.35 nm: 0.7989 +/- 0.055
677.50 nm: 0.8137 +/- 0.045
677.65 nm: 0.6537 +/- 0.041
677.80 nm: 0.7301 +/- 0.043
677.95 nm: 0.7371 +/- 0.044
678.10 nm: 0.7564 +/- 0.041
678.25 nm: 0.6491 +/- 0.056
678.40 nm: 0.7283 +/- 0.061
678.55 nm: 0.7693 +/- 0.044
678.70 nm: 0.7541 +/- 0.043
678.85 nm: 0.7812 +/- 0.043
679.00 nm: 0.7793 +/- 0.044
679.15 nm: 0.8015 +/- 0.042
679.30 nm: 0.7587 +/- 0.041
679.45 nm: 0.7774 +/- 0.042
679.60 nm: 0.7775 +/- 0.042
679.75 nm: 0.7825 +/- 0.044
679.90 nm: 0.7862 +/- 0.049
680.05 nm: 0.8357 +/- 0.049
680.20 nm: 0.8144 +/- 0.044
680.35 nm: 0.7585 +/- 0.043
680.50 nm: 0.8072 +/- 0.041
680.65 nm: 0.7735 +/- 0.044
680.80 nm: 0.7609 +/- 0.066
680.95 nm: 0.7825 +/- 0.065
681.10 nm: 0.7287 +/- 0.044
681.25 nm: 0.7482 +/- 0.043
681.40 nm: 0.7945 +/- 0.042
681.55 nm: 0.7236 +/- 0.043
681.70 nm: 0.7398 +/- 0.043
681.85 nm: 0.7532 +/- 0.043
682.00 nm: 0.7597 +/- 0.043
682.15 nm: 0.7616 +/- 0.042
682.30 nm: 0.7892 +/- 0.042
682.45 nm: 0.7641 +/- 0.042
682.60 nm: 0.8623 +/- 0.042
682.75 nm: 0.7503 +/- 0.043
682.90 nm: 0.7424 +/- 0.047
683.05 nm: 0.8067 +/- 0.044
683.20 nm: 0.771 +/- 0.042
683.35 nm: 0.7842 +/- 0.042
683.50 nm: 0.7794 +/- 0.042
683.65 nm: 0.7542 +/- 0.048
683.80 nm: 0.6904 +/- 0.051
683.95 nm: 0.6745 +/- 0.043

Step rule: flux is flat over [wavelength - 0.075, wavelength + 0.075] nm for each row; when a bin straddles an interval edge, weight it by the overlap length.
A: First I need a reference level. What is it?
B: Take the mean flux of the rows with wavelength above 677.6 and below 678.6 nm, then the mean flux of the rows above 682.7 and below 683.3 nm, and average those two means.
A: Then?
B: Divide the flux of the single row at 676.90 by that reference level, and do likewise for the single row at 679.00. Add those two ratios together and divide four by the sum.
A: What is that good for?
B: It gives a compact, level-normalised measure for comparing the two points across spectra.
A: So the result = 2.00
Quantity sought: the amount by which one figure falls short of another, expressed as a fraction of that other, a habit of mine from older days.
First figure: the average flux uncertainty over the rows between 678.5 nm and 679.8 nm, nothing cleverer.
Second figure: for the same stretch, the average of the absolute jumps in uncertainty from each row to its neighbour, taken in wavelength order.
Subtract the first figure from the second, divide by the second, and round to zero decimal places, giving -42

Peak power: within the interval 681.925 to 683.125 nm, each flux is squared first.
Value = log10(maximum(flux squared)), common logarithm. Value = -0.129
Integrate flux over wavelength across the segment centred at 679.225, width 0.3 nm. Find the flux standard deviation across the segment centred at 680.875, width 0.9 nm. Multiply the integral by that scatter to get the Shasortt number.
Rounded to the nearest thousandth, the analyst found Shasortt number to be 0.006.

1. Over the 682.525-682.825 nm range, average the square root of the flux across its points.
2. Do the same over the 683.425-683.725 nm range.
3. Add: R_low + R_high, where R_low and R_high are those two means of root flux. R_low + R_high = 1.77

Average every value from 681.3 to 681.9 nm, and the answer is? 0.753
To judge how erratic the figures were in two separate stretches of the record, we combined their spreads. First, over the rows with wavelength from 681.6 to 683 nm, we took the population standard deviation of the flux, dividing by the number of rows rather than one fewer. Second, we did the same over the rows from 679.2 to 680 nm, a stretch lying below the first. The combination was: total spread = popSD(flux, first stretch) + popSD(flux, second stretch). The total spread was 0.045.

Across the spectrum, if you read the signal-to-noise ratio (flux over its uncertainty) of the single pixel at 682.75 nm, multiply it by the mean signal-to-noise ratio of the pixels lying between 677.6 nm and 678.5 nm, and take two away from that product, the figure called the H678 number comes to 265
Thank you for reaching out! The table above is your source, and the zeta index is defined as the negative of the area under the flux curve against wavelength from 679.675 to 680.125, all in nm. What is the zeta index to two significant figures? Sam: -0.36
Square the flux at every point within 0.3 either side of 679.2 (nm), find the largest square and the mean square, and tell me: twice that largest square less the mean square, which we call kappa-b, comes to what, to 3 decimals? 0.677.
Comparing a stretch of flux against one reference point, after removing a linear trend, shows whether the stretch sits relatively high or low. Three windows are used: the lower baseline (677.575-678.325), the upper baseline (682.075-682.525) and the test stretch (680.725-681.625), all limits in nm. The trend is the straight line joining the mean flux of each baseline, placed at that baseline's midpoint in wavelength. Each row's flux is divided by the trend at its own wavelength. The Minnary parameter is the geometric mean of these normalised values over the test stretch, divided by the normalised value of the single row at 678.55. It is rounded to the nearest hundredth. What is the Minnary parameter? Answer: 0.93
